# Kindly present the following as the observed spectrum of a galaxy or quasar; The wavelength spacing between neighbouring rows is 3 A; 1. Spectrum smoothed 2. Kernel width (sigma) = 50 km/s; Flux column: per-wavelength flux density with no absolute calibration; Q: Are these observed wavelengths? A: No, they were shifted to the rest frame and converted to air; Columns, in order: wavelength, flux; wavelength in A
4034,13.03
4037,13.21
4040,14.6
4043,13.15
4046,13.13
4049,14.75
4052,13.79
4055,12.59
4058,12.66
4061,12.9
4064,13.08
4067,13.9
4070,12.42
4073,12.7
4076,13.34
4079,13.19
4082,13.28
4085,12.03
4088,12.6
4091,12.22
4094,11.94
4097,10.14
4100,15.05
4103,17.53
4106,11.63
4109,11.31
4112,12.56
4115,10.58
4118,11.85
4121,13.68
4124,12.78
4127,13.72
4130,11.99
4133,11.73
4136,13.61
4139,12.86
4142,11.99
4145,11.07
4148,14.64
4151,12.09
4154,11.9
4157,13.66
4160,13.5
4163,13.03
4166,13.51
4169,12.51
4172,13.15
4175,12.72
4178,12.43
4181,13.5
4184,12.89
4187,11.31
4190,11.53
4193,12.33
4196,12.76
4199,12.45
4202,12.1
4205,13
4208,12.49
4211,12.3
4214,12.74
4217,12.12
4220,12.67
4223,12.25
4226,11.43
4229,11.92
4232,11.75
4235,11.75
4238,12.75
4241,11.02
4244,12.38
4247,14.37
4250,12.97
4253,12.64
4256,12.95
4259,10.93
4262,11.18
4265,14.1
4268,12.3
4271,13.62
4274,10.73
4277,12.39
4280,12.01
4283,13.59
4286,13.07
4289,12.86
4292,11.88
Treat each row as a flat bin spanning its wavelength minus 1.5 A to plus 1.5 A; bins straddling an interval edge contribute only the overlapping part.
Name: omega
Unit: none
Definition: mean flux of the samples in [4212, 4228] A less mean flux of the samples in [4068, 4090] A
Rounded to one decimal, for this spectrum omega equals -0.6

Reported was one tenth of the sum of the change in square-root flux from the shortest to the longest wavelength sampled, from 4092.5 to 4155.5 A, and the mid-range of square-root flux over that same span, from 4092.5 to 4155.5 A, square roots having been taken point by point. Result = 0.368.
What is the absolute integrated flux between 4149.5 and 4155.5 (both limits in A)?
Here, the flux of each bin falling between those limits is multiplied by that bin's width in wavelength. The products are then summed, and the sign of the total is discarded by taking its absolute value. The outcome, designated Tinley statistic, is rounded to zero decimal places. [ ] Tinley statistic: 72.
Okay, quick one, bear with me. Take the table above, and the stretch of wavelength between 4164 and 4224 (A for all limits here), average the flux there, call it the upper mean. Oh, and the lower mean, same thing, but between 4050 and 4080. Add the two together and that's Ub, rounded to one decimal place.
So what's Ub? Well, 25.6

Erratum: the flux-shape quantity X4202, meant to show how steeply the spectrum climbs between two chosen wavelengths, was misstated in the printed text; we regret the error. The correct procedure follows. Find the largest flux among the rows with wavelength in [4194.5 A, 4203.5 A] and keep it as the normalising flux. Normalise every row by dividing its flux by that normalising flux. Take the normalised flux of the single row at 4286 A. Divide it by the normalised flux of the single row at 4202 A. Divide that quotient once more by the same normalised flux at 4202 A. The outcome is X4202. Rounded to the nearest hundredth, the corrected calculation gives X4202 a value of 1.14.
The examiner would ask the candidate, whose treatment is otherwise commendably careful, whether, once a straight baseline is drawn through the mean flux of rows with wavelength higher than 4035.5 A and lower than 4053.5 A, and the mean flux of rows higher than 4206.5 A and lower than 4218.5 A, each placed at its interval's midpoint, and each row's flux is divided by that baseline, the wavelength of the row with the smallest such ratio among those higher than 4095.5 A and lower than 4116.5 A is 4097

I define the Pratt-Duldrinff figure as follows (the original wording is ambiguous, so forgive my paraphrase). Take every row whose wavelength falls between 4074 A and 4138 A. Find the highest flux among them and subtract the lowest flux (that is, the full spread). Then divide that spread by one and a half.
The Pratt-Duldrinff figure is 5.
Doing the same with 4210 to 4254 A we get 2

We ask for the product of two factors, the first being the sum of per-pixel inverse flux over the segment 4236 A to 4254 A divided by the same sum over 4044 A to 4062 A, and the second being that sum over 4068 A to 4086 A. 0.493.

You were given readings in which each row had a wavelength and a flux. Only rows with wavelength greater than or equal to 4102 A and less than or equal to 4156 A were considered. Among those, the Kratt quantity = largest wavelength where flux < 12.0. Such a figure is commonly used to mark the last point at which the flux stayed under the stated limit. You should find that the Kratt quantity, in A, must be 4154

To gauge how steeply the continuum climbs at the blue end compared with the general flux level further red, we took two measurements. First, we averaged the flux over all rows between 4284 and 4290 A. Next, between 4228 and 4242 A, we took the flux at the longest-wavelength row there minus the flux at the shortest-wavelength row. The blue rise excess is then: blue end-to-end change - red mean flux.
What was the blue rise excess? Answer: -13.9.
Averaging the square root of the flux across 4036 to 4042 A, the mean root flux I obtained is 3.73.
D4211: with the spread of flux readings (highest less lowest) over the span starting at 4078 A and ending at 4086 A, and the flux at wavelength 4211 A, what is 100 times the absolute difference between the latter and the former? 1105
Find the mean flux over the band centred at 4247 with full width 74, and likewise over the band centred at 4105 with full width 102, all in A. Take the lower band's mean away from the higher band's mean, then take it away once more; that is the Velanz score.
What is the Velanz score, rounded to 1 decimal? -13.0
